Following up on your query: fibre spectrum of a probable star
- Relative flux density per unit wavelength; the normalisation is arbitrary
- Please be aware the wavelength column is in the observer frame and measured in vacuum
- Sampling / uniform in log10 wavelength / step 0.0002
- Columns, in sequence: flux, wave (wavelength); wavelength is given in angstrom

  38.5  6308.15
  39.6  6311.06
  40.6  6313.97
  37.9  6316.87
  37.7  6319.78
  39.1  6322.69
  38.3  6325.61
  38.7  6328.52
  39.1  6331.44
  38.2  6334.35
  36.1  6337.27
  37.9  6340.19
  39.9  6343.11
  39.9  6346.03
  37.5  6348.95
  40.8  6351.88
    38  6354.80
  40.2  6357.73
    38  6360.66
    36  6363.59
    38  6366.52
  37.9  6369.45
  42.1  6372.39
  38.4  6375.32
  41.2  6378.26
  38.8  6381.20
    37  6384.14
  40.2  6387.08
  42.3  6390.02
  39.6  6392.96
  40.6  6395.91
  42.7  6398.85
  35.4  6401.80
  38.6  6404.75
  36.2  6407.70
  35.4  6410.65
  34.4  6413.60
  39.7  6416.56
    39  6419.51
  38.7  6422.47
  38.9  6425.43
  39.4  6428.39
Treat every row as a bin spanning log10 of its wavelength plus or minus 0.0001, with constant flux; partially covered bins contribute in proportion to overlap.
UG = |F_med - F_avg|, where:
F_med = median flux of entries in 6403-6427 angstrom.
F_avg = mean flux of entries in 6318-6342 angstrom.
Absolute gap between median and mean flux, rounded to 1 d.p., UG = 0.5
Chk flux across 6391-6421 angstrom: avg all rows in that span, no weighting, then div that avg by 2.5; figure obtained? 15.3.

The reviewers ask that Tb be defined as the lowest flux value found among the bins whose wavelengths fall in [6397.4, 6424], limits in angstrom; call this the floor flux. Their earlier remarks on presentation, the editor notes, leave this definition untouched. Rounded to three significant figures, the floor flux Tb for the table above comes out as 34.4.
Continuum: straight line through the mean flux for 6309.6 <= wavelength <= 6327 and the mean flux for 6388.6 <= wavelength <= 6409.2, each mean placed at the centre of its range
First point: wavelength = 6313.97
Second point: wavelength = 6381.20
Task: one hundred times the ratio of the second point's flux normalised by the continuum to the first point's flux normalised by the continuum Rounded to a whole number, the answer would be 95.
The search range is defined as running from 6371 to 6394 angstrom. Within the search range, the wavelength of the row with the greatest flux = 6390.02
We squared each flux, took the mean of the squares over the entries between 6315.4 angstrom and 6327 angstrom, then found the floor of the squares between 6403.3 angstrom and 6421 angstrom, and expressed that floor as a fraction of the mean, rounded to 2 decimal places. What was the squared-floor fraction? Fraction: 0.81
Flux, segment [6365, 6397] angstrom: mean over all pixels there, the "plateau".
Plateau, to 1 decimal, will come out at 39.6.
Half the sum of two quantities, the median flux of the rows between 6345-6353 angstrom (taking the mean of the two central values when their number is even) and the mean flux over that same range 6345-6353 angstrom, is 39.6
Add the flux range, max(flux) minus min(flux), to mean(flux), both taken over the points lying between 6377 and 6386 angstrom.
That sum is 43.2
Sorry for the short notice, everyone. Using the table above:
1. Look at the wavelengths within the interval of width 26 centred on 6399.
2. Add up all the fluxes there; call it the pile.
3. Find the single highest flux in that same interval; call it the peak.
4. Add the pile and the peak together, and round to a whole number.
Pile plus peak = 394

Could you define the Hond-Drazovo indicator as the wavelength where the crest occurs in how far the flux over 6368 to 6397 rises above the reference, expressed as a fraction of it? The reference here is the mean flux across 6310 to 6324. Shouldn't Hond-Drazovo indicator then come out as 6390.02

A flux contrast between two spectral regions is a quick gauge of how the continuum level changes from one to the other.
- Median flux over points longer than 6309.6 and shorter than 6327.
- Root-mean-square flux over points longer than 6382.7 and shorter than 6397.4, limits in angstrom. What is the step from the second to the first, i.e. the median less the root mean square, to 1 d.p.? -1.3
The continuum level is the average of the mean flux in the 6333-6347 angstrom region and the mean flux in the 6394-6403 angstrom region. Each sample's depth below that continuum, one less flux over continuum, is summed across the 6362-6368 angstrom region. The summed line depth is 0.10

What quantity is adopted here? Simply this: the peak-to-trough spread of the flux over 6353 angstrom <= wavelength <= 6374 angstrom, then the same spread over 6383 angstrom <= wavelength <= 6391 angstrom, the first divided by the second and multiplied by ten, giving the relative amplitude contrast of 12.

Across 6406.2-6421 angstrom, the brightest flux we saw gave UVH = 39.7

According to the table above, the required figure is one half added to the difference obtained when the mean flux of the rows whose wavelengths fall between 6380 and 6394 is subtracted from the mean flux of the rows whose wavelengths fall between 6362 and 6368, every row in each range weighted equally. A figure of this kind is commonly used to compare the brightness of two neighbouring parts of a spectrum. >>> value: -2.1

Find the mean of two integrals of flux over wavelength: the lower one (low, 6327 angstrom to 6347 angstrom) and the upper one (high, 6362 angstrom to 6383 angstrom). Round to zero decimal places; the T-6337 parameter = 793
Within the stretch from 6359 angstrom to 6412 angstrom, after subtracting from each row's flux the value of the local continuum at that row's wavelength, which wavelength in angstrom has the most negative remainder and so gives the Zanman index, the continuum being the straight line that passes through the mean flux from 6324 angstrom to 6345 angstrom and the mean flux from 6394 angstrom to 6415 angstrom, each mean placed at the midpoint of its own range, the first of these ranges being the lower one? 6401.80 angstrom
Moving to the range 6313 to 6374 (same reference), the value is 6337.27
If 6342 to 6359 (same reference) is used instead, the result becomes 6348.95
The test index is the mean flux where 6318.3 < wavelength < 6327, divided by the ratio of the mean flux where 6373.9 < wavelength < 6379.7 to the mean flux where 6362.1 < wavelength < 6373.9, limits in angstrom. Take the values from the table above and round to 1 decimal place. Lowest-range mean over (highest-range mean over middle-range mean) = 37.1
